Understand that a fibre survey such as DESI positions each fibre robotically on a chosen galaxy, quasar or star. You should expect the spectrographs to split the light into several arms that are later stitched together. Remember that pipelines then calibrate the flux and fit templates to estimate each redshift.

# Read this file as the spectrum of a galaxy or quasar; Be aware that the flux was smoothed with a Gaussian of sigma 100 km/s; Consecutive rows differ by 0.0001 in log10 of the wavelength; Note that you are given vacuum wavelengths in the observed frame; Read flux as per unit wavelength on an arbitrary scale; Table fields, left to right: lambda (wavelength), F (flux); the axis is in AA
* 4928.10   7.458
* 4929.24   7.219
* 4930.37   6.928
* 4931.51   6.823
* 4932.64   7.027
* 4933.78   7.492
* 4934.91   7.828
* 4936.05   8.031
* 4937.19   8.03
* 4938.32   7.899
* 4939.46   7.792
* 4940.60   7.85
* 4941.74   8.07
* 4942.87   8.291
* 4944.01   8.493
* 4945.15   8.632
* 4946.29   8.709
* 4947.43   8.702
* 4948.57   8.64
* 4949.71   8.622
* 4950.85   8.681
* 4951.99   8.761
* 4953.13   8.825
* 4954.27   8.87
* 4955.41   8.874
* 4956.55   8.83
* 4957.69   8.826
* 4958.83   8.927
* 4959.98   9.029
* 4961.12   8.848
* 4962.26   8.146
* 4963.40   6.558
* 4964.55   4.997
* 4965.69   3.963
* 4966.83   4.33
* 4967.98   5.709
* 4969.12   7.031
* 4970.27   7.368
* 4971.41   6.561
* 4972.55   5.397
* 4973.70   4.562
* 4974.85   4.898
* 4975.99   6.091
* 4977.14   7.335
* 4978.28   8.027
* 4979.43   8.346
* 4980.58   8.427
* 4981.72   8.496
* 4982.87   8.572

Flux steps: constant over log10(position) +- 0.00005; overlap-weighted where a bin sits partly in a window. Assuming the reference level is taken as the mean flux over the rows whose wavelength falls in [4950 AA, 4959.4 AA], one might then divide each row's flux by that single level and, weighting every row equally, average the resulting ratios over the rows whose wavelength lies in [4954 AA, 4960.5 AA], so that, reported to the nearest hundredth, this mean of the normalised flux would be 1.01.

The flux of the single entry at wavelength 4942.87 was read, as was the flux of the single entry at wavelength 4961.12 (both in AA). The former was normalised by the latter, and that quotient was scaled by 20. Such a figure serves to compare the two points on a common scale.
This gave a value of 19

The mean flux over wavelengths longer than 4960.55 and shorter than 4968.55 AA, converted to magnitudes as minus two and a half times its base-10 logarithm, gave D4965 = -1.96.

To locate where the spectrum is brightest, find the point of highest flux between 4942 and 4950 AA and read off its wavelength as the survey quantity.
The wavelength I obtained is 4946.29 AA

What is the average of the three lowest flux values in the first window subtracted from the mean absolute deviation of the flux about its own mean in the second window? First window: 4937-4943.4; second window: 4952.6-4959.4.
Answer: -7.8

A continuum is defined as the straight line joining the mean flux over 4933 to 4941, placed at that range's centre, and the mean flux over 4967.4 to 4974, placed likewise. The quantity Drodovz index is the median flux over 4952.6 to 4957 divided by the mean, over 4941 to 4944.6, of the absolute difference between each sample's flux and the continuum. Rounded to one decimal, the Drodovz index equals 12.1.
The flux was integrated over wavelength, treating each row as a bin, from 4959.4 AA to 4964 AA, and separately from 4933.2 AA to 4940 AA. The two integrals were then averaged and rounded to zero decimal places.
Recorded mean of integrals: 45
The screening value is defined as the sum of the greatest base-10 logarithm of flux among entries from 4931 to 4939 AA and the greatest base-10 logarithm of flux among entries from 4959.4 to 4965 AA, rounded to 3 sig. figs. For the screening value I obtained 1.86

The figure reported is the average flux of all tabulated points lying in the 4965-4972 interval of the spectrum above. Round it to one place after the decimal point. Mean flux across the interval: 5.8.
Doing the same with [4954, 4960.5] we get 8.9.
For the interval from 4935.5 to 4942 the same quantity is 7.9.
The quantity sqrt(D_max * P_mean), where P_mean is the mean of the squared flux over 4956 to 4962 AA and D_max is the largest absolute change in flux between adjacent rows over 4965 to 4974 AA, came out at 10.4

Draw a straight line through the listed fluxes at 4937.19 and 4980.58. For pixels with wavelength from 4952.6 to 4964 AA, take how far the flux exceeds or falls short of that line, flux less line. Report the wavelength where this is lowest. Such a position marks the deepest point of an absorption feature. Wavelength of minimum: 4963.40 AA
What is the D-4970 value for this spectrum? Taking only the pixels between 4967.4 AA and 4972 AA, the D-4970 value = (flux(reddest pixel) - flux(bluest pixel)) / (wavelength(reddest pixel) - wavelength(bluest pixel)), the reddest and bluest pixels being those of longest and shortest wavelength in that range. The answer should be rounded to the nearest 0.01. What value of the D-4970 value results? 0.25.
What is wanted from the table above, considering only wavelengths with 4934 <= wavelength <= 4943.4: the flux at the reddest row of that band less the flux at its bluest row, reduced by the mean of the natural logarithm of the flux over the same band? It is -1.61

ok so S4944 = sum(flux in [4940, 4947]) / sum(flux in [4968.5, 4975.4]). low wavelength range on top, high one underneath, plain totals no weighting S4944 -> 1.40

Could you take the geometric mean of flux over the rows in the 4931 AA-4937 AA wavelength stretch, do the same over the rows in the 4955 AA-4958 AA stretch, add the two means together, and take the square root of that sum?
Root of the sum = 4.03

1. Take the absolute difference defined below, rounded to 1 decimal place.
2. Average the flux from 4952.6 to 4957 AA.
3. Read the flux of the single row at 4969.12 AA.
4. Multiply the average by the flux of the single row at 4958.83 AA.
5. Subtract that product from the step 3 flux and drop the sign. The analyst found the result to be 72.0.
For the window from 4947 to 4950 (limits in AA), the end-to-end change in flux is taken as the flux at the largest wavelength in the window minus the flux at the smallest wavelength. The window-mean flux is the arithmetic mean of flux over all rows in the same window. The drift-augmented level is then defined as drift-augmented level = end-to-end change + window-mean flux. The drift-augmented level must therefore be 8.6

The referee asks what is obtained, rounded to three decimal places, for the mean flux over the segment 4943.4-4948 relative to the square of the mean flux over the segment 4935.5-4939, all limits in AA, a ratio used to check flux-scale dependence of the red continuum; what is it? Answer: 0.135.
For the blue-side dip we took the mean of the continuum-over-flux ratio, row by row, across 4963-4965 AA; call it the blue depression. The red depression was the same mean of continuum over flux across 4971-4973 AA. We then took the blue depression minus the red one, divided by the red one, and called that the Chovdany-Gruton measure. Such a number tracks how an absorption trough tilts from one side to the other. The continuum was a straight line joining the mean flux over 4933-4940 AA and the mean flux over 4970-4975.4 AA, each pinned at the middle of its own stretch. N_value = 0.13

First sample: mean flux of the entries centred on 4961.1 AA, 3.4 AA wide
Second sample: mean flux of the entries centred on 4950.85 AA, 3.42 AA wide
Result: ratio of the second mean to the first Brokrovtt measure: 1.00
